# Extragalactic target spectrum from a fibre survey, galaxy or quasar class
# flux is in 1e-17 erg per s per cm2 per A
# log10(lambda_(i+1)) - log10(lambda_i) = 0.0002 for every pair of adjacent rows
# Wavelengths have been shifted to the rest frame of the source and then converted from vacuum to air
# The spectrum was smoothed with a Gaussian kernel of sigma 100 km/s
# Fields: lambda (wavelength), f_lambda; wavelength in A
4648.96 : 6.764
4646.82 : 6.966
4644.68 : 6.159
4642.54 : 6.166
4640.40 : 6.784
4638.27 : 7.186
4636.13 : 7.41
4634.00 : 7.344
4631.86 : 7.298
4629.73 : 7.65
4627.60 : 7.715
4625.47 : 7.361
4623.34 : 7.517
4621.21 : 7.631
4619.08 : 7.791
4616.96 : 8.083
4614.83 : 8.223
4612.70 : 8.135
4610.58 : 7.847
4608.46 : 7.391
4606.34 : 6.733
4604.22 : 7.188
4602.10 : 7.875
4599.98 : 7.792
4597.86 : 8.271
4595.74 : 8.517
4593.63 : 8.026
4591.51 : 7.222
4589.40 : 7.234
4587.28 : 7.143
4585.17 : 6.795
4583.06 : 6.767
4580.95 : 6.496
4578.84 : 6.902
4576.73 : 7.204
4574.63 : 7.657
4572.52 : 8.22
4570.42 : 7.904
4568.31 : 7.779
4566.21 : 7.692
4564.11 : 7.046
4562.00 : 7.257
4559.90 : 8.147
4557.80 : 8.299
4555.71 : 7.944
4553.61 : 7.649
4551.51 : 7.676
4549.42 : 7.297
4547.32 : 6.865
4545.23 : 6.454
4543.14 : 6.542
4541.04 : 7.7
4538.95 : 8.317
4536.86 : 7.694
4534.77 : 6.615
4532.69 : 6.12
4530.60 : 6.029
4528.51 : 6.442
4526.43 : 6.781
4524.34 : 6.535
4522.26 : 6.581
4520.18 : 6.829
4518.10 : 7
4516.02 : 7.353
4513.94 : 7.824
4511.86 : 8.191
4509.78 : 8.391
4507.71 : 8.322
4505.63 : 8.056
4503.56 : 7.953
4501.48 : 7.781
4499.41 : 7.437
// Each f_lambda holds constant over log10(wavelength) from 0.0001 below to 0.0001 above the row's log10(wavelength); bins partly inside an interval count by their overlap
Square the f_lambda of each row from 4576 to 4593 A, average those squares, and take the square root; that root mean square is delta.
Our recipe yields 7.0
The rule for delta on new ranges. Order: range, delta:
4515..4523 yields 6.9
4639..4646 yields 6.4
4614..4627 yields 7.8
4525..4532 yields 6.4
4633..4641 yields 7.2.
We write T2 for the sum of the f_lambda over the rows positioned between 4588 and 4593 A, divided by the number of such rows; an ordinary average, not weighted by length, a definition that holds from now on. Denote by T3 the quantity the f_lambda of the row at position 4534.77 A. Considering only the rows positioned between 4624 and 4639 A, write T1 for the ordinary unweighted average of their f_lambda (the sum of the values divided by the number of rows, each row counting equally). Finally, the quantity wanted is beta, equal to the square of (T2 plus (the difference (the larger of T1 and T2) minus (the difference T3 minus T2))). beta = 233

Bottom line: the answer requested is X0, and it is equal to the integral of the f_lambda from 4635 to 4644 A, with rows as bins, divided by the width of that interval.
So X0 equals 6.9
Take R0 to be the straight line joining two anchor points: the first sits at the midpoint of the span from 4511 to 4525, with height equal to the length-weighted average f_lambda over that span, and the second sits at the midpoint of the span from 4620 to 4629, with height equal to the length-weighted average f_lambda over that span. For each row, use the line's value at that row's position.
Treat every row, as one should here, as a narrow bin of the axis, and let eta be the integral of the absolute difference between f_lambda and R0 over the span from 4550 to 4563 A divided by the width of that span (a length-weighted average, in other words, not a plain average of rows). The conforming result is 0.51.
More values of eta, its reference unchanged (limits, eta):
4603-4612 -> 0.39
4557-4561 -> 0.87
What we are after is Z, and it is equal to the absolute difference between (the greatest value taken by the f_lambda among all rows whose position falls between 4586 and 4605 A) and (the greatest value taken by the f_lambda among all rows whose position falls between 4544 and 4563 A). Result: 0.2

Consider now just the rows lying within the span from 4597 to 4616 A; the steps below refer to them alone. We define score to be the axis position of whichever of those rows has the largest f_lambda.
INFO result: 4597.86 A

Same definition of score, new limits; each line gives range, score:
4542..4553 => 4551.51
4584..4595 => 4593.63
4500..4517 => 4509.78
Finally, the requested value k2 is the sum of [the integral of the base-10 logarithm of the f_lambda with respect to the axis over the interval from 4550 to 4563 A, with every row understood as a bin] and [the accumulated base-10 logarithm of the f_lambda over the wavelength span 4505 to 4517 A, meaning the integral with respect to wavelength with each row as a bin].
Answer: 22.5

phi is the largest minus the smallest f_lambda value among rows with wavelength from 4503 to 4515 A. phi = 0.6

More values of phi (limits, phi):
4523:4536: 0.8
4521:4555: 2.3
